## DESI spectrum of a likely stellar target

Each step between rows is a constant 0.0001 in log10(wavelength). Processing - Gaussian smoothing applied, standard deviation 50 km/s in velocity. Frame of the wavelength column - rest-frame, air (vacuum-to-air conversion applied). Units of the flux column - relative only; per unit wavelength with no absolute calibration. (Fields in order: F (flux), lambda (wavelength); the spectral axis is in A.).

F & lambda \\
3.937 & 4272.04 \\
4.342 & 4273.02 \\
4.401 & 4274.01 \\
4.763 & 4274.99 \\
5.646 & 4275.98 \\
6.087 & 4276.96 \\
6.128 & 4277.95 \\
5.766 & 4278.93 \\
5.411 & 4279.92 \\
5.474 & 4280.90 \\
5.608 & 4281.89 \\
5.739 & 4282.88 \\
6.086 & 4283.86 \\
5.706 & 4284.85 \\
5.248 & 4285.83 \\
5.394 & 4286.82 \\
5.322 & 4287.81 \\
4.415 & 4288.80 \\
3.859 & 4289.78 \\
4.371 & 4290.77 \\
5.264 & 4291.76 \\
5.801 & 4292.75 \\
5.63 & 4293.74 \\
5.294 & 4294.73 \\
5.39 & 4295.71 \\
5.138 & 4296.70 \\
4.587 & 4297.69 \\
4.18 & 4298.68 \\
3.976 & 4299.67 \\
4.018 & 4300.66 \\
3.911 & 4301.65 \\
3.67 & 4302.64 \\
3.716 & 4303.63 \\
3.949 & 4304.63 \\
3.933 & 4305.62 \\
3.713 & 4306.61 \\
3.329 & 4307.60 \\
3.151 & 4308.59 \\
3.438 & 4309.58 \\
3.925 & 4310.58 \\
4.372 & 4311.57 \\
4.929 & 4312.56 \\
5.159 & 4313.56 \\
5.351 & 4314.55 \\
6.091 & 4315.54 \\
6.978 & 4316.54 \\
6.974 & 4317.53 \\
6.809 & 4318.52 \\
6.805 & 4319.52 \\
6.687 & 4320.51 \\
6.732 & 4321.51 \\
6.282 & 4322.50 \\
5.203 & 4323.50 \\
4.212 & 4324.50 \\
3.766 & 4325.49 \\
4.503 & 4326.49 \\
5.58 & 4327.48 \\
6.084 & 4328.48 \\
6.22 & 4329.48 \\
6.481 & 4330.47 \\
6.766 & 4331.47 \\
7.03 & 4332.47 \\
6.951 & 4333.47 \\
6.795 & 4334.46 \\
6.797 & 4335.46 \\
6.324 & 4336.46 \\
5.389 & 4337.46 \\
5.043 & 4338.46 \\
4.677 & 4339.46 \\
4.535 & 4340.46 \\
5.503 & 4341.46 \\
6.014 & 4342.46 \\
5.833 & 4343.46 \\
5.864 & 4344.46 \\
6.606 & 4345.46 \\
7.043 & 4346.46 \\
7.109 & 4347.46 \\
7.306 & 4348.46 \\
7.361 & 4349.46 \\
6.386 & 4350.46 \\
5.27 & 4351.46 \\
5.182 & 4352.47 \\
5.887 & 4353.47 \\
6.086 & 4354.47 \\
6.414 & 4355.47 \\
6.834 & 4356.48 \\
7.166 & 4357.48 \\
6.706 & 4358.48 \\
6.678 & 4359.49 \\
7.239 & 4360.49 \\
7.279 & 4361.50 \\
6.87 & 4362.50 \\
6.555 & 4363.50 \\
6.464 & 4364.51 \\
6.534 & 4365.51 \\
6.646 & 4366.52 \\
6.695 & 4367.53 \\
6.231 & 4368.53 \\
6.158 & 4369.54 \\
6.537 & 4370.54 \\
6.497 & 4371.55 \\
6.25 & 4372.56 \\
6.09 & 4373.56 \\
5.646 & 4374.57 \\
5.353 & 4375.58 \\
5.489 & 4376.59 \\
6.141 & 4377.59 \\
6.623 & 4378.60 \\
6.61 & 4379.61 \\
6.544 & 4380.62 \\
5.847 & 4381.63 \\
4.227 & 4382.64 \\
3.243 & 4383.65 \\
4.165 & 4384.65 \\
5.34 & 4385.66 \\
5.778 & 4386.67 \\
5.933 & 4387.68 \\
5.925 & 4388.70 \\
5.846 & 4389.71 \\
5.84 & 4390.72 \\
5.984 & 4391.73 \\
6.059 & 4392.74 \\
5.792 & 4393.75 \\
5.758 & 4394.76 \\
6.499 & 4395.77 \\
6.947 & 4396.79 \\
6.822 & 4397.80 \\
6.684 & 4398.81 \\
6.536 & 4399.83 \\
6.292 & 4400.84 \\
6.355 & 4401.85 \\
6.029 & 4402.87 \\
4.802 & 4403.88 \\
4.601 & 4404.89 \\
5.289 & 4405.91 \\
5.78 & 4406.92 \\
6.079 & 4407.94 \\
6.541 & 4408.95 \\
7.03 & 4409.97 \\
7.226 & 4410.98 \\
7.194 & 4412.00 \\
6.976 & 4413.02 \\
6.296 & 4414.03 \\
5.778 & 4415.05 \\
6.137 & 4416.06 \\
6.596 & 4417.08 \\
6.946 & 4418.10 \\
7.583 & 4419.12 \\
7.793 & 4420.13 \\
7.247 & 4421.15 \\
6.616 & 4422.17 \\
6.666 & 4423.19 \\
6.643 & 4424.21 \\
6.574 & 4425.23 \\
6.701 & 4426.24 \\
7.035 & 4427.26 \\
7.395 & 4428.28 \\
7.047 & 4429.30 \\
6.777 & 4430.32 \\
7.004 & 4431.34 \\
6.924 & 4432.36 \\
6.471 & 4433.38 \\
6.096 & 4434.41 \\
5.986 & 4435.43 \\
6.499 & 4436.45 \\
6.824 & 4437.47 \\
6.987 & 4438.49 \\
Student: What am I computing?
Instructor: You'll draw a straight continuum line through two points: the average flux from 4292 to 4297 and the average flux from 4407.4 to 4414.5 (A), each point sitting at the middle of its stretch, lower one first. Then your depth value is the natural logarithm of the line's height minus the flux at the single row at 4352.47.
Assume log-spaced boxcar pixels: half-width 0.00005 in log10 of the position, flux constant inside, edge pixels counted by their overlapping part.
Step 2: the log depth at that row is -0.1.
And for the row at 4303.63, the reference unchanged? 0.6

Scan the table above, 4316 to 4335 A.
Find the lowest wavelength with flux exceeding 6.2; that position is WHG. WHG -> 4316.54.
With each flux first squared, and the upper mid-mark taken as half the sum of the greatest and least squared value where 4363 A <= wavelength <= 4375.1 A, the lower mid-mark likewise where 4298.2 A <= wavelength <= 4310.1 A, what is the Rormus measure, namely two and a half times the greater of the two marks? 96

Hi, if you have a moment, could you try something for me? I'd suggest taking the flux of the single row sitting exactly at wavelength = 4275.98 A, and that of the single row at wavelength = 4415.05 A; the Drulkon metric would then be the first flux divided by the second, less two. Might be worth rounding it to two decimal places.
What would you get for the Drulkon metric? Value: -1.02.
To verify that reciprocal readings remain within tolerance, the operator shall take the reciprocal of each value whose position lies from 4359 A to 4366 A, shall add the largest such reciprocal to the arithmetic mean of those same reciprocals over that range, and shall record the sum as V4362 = 0.30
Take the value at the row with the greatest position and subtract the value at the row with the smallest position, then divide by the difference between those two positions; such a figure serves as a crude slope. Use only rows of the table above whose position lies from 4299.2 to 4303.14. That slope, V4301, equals -0.10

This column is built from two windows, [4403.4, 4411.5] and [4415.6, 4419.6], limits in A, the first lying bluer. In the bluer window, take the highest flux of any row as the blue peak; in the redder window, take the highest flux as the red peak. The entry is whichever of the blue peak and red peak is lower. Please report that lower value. 7.23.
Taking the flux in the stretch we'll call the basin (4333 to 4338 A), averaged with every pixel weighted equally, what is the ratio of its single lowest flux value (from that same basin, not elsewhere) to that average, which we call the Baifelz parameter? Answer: 0.84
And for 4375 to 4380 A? 0.89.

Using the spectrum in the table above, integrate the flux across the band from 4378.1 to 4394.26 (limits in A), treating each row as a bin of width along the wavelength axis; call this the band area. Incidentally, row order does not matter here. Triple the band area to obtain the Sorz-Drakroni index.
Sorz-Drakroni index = 272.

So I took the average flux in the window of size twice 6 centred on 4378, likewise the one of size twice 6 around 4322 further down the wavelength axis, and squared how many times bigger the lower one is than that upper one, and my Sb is 1.1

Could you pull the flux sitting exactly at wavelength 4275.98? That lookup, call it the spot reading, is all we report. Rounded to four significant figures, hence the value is 5.646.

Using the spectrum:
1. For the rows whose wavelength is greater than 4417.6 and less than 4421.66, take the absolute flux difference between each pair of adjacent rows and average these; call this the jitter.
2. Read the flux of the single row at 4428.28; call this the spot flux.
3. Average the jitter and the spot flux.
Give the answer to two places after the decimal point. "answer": 3.93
